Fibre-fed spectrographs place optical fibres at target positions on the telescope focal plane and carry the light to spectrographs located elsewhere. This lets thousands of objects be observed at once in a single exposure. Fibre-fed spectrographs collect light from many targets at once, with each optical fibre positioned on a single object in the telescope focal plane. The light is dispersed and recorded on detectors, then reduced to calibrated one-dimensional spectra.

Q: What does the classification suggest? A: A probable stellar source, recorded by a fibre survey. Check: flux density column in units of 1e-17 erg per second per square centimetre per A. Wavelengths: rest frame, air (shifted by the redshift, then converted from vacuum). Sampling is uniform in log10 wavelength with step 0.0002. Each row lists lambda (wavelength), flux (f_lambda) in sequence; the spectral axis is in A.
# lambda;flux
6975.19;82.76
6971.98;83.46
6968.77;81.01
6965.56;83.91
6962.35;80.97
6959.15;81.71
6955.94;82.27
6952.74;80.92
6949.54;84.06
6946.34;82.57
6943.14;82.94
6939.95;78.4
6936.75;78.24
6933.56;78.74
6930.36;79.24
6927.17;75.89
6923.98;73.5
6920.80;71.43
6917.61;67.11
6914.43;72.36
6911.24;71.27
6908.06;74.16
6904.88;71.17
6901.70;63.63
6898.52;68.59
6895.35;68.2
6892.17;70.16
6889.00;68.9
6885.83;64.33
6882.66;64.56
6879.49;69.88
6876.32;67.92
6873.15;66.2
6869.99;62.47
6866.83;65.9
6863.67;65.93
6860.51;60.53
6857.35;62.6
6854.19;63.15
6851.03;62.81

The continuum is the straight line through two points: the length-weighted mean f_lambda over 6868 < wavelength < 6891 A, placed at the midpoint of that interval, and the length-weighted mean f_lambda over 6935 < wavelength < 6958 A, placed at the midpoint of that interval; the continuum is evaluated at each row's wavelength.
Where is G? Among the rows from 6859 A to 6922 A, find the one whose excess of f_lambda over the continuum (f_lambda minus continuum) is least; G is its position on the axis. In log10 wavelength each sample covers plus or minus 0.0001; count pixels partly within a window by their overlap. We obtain 6917.61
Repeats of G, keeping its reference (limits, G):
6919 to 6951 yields 6920.80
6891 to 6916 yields 6901.70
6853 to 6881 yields 6869.99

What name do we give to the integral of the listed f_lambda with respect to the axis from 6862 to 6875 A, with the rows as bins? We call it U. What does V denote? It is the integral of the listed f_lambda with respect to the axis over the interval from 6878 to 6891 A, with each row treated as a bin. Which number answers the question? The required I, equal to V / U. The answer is 1.03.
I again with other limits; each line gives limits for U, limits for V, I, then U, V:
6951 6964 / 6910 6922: 0.80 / 1060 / 846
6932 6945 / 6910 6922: 0.82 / 1036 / 846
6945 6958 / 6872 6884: 0.75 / 1071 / 806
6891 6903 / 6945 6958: 1.32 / 812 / 1071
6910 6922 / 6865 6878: 1.01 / 846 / 854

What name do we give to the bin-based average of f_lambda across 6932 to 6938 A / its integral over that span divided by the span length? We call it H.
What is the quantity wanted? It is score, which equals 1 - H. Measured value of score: -78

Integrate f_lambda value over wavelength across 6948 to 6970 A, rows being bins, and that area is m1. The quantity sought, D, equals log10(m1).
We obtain 3.26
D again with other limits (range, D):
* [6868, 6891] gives 3.18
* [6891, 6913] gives 3.18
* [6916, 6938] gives 3.22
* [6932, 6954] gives 3.25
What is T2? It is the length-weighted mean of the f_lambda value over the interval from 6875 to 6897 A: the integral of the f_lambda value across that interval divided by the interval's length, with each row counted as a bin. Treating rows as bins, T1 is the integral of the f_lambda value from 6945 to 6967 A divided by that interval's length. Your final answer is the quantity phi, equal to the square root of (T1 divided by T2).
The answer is 1.10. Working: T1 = 82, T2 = 68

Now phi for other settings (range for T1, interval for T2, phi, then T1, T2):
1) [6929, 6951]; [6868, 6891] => 1.10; 81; 66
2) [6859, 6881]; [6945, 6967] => 0.89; 66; 82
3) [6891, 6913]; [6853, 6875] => 1.04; 70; 64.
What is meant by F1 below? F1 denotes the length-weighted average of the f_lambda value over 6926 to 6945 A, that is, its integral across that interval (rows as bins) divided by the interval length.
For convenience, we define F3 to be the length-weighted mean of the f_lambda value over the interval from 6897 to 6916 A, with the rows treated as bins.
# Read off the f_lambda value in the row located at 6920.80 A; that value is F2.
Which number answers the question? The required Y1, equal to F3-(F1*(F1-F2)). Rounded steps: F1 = 79.0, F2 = 71.43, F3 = 70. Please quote -529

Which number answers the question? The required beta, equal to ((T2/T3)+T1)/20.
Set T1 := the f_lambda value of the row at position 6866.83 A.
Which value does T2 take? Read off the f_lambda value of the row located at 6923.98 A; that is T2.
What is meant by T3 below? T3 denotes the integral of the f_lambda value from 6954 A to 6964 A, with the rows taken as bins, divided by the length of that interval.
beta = 3.34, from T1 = 65.9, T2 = 73.5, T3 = 82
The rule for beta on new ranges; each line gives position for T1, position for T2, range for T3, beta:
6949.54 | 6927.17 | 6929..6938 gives 4.25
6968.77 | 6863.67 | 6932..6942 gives 4.09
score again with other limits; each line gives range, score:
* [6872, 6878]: -66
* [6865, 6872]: -63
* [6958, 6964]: -80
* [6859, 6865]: -62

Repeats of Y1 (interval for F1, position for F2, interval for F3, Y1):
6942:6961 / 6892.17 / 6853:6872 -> -944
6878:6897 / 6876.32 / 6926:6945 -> 95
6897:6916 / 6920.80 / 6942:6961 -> 170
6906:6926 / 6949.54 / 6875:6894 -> 952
